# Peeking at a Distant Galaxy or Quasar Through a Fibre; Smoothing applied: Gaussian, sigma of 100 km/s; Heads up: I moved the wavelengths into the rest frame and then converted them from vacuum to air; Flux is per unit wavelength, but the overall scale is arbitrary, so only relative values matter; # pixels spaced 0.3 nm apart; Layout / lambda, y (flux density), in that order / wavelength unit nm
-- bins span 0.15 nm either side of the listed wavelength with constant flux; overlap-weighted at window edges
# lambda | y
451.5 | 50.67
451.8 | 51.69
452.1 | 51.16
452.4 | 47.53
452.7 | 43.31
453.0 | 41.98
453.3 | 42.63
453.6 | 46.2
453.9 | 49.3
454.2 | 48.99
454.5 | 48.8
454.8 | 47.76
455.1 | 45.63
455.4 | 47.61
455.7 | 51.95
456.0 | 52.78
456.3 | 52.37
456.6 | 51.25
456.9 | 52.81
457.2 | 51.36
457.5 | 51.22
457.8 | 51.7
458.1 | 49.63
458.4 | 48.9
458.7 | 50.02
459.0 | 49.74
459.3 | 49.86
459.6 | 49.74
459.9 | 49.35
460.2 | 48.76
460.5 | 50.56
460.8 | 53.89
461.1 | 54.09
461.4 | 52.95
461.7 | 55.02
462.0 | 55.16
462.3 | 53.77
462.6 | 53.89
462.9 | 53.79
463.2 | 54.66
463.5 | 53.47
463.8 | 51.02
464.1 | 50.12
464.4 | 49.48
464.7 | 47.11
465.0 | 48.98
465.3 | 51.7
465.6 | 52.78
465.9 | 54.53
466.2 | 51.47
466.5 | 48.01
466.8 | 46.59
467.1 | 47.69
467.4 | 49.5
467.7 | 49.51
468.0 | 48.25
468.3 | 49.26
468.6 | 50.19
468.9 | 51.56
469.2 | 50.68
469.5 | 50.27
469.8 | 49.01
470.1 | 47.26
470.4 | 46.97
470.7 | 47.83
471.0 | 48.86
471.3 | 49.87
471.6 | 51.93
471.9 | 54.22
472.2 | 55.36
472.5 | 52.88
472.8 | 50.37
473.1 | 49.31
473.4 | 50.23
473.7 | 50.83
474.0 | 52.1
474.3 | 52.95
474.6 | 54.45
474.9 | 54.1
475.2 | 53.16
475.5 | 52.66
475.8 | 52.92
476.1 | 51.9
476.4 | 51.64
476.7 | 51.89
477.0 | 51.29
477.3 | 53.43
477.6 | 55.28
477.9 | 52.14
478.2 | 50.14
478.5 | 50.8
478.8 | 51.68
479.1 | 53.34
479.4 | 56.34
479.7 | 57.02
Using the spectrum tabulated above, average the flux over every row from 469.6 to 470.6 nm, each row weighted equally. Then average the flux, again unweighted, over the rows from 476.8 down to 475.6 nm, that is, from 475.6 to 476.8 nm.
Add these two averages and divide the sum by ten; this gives 10.0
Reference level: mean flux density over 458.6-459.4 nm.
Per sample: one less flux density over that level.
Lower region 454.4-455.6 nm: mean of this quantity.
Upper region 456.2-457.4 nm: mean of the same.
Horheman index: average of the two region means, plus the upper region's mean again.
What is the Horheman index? -0.038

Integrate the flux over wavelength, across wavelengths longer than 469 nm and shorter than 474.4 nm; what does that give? 273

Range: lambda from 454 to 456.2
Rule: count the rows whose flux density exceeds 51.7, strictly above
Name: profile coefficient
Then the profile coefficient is 2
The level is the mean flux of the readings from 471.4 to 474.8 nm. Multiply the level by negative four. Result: -209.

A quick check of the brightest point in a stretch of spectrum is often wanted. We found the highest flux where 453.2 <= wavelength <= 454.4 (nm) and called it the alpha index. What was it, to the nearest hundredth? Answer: 49.30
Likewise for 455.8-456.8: 52.78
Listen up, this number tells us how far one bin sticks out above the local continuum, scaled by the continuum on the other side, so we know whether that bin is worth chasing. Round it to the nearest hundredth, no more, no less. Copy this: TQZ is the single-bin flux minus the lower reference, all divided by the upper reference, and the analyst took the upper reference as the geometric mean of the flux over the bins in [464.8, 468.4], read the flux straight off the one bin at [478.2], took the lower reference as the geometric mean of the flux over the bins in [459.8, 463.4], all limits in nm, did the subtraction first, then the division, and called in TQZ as -0.06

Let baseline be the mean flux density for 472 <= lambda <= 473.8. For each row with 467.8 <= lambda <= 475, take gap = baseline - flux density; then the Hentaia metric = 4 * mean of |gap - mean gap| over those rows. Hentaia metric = 7.5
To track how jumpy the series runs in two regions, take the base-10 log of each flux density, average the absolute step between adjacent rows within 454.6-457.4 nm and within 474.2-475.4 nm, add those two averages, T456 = 0.0226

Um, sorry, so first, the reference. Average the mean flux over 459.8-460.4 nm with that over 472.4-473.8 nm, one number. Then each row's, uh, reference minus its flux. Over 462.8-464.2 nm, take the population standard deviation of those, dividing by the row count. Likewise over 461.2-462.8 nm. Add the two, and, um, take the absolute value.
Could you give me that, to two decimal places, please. 2.56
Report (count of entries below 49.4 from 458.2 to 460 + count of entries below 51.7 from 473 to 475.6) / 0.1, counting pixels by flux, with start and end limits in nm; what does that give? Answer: 50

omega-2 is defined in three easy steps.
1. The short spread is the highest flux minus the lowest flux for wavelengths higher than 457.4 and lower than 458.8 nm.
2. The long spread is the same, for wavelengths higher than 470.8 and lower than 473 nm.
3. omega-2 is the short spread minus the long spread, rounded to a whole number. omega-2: -4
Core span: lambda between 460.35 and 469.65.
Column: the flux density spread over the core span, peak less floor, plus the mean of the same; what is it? 59.9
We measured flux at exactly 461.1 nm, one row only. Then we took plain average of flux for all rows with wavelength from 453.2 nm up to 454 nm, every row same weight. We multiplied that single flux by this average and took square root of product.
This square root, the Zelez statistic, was 49.9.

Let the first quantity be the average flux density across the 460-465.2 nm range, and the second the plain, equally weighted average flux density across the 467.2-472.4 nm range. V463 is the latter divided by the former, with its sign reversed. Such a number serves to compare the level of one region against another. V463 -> -0.96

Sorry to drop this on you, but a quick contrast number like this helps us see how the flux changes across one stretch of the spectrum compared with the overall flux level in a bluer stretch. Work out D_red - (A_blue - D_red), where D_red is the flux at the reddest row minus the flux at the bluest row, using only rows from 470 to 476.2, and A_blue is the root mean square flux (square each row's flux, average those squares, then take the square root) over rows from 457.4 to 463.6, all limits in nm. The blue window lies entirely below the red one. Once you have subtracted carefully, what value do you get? -42.7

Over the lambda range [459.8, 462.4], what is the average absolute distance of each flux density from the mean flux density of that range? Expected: 2.0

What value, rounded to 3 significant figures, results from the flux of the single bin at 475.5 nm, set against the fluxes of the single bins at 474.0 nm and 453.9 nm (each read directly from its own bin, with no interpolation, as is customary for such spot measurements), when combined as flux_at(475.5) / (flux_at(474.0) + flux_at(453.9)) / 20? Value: 0.0260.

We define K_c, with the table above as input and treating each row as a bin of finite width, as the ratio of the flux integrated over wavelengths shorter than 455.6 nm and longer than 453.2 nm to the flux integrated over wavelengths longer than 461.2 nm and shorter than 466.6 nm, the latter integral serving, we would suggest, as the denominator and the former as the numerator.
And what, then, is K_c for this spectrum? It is 0.40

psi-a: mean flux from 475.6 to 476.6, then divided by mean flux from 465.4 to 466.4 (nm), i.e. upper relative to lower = 0.99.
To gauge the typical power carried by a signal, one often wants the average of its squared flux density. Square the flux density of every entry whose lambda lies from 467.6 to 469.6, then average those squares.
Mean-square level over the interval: 2497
